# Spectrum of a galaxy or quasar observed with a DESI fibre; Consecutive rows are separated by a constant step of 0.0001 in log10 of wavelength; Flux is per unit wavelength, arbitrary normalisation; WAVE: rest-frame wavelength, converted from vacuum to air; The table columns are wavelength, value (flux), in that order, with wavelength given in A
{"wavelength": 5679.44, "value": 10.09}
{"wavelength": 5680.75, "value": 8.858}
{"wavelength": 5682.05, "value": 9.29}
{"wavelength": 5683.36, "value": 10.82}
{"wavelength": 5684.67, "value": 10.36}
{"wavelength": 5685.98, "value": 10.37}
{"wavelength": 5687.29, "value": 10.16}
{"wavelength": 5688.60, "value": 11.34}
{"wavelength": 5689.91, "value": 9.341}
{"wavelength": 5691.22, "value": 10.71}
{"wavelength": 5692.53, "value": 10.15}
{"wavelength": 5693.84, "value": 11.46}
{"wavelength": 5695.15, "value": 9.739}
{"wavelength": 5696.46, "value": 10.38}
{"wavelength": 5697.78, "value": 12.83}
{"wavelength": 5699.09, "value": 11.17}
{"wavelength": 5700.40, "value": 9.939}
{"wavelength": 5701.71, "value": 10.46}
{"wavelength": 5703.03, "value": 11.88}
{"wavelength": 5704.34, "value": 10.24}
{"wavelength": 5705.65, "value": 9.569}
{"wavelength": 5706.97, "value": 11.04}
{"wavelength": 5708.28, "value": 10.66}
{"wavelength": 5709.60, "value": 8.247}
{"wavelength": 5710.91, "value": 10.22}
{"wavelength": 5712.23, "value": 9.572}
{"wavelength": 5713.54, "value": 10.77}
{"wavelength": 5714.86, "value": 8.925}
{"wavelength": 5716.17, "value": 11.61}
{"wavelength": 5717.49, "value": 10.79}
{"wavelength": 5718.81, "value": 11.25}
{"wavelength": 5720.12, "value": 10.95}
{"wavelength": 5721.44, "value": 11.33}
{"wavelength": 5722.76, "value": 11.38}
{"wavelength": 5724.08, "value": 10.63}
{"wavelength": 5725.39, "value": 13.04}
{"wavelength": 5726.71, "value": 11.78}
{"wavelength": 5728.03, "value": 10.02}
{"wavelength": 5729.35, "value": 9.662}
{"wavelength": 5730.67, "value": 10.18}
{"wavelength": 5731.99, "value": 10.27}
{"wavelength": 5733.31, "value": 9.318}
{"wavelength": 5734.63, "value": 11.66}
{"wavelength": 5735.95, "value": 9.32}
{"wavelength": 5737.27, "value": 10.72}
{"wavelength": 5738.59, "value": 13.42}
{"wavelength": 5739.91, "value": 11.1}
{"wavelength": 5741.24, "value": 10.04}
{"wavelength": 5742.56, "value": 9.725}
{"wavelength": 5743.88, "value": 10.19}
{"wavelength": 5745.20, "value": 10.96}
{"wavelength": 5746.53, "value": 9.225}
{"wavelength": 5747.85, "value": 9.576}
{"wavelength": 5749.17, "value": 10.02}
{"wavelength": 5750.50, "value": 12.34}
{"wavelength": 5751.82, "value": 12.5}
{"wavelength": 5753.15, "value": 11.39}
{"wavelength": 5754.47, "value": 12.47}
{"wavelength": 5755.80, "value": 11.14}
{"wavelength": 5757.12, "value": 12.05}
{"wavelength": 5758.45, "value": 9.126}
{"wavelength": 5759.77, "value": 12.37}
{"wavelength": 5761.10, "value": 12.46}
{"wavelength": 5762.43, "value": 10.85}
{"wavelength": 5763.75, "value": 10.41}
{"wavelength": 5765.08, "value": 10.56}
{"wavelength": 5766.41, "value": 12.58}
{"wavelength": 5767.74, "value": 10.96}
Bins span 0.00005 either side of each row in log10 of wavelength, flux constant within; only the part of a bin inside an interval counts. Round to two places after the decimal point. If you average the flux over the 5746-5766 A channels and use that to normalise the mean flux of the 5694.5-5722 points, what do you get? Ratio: 0.95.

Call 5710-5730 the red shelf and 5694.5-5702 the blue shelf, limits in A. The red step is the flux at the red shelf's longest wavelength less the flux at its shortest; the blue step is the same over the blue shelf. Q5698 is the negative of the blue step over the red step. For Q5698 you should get 1.3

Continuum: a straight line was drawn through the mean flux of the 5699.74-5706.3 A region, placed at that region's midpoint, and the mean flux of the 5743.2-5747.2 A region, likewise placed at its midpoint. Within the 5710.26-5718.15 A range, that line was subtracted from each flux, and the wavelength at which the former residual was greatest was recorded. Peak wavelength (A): 5716.17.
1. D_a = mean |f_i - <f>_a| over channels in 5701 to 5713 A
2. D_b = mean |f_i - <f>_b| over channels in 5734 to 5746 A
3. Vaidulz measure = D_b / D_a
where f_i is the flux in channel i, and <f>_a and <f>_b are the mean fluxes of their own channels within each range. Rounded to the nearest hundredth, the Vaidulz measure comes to 1.22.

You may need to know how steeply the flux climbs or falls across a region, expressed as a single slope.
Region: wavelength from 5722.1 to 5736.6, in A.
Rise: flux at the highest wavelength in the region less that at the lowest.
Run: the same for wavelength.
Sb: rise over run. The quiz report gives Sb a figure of -0.16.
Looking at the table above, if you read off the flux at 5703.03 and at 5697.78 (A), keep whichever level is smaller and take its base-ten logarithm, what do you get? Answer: 1.07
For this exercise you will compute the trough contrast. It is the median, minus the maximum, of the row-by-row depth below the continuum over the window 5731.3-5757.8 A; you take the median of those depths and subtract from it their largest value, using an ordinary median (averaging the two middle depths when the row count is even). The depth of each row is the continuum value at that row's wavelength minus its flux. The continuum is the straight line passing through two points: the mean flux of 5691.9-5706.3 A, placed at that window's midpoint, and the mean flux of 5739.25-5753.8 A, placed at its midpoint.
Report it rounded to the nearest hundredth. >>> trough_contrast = -1.61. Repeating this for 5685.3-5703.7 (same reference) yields -1.09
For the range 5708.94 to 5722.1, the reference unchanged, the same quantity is -2.54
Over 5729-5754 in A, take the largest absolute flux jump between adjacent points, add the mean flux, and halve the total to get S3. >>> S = 6.7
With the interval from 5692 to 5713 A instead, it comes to 6.5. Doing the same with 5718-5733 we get 6.7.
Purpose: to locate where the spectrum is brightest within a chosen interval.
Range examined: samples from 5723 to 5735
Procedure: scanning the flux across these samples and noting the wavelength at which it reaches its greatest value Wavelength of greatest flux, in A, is 5725.39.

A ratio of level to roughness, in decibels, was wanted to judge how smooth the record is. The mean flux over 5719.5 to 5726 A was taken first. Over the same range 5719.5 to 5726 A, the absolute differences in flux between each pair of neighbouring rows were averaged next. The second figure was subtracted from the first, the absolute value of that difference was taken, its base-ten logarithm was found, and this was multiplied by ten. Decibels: 10.2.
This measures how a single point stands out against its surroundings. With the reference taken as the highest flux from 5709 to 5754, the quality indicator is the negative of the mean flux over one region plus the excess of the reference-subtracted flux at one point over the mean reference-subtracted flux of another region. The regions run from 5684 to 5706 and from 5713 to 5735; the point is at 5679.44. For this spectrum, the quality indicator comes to -11.3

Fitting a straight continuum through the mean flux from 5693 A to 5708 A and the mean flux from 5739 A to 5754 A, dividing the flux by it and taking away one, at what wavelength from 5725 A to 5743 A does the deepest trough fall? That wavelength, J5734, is 5733.31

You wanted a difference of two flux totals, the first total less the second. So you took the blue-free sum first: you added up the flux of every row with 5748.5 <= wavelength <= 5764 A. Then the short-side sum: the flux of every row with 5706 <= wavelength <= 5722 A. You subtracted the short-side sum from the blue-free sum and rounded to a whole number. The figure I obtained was 12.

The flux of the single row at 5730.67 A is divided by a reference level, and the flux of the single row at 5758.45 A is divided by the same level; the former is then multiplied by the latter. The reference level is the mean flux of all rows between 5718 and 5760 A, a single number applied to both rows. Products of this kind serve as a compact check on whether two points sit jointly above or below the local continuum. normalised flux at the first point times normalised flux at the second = 0.78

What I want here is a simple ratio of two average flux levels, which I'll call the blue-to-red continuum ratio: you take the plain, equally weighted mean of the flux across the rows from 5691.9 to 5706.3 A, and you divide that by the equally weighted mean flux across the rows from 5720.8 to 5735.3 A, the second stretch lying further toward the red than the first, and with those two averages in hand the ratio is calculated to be 0.99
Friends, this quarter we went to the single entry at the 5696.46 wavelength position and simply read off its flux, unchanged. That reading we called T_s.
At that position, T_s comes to 10.38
